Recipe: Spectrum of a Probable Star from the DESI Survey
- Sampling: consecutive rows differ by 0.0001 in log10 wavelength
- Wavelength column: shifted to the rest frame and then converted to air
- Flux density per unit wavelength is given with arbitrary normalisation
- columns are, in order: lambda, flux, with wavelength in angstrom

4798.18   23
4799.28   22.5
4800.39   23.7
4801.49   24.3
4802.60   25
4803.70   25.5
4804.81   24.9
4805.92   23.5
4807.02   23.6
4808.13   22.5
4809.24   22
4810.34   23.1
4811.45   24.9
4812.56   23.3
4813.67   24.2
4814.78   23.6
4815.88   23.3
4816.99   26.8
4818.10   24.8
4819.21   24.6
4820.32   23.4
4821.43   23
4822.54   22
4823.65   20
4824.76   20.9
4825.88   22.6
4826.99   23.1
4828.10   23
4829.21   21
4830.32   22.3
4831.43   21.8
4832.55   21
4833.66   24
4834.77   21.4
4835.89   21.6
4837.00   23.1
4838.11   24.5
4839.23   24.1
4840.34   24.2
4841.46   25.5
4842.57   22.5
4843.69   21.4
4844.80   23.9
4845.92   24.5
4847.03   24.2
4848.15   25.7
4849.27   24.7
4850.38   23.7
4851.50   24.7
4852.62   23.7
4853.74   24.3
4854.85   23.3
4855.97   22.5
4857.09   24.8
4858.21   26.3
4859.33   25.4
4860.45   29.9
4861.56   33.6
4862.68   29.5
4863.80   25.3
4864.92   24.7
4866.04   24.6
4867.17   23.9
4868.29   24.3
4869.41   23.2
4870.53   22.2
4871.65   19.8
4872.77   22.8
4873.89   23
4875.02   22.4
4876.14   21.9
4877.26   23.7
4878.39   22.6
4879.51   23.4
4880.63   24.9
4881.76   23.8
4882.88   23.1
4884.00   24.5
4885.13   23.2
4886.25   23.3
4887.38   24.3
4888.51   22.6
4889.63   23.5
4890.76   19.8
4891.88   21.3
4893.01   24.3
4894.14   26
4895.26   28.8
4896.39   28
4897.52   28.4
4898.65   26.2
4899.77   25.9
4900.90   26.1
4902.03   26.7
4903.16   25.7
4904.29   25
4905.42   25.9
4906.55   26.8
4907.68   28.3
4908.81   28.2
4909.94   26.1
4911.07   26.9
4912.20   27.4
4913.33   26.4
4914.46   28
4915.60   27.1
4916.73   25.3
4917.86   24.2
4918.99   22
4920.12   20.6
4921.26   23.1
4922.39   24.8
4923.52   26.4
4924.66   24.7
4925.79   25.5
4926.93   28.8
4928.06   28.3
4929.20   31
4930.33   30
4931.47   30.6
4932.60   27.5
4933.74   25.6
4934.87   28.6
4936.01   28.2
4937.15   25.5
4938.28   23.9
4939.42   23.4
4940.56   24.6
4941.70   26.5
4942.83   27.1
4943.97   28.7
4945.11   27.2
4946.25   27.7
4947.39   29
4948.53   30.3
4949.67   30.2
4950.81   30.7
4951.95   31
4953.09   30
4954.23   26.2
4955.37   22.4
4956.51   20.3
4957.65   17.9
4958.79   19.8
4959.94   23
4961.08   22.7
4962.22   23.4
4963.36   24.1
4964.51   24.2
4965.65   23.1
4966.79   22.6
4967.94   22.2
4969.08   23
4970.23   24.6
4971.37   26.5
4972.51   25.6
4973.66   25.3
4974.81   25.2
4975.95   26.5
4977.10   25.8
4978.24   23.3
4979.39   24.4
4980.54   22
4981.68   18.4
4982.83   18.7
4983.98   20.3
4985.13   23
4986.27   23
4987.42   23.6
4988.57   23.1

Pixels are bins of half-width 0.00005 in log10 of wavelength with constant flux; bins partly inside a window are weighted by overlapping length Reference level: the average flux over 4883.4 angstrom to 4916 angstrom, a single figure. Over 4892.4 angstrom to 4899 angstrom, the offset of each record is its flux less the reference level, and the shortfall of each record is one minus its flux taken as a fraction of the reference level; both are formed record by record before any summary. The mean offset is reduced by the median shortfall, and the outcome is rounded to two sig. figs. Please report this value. 1.3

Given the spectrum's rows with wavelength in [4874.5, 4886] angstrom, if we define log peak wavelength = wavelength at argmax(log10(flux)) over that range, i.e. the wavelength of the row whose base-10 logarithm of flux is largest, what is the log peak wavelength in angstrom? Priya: 4880.63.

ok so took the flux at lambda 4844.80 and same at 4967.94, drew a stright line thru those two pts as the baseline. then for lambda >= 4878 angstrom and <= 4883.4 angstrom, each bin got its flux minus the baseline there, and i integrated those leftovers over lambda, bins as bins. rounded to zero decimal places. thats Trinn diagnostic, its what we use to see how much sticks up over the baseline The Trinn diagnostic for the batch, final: 1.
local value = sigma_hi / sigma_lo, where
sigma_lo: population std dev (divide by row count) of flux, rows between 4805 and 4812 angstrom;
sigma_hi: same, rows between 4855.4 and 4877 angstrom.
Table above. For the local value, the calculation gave 3.4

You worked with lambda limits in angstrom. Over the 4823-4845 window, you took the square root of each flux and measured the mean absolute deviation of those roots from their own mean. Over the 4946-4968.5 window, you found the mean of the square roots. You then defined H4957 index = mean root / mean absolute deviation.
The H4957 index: 39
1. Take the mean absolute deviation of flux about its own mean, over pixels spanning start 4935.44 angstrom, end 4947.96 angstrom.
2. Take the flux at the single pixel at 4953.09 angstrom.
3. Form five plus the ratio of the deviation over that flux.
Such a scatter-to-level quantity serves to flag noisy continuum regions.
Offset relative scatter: 5.05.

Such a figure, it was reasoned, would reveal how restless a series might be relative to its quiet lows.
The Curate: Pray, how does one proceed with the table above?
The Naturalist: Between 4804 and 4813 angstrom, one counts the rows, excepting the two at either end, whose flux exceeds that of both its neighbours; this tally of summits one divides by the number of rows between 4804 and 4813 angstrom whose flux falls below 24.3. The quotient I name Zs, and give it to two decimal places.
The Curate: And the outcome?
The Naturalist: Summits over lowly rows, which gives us 0.33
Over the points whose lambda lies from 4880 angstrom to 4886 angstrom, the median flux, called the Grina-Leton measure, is 23.8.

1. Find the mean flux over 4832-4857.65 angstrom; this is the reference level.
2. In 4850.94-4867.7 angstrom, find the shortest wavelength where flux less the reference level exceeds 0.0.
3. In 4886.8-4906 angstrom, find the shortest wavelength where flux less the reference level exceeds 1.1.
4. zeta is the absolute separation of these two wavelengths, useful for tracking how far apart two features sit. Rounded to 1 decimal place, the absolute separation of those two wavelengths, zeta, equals 42.6 angstrom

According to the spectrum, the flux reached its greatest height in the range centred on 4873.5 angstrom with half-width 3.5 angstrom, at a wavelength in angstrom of 4873.89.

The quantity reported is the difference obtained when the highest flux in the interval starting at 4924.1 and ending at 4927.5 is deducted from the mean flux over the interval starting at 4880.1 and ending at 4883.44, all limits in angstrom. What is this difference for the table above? -4.9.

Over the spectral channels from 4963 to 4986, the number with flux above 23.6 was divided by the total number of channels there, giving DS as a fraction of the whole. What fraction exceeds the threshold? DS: 0.50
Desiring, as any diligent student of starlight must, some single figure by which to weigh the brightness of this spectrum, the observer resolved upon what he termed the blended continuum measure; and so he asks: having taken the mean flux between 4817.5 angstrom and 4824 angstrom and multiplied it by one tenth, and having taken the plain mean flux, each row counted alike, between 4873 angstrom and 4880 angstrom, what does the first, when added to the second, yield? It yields 25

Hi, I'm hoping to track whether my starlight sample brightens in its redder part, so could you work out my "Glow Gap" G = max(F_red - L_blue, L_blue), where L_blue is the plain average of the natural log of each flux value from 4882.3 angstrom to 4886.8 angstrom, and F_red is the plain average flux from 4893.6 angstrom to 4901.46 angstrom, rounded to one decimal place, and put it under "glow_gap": 23.9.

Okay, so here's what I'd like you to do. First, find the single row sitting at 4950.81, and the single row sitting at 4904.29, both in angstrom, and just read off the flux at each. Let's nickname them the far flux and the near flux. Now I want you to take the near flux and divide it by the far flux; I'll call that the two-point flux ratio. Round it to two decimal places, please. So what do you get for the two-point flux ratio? 0.81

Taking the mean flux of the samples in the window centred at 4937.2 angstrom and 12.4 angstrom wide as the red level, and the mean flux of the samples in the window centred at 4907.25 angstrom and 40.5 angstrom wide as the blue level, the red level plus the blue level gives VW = 52.0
